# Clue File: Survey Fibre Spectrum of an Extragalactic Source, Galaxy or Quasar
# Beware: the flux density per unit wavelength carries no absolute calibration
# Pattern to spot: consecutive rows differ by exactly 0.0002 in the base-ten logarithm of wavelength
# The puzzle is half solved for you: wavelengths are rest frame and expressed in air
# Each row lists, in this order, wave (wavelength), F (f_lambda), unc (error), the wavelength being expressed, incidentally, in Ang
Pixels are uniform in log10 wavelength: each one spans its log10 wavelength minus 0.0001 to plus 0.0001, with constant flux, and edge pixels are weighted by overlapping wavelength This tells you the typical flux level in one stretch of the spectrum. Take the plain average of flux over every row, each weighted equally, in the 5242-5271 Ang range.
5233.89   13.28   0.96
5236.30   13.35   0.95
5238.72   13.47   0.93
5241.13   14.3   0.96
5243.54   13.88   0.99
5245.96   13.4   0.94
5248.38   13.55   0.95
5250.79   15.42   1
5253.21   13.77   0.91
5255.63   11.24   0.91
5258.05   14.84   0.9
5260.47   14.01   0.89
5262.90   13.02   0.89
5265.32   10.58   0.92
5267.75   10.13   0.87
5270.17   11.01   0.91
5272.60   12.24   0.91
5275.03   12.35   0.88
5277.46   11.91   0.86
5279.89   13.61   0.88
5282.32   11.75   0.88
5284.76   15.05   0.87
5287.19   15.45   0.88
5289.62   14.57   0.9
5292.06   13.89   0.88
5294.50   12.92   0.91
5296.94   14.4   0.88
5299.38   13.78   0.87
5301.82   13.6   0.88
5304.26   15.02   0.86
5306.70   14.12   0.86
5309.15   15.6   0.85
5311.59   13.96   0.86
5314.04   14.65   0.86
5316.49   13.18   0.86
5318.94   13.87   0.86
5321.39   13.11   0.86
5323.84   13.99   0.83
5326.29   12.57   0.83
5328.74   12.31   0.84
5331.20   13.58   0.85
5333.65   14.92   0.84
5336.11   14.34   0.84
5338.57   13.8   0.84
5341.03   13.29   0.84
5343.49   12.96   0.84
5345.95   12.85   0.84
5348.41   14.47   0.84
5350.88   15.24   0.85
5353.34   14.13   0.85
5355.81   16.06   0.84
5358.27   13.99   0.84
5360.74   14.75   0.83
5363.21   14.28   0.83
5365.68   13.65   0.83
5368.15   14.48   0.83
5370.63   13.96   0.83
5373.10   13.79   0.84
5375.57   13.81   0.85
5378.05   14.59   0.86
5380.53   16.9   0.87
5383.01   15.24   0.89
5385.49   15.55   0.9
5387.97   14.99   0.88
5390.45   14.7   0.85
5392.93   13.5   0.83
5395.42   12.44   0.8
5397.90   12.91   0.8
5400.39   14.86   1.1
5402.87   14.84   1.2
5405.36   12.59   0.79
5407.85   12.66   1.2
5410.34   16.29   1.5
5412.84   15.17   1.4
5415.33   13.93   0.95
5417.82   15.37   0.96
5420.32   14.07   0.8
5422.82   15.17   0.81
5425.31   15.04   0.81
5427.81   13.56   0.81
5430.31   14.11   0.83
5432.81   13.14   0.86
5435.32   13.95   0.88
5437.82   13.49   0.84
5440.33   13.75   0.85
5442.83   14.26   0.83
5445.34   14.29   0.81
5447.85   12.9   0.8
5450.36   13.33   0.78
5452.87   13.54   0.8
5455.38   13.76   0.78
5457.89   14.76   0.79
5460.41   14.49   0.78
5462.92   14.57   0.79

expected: 12.9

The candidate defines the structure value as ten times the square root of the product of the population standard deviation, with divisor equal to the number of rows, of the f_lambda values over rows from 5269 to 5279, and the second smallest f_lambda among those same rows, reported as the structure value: 25.0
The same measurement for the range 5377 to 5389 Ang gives 34.4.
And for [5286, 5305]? 32.3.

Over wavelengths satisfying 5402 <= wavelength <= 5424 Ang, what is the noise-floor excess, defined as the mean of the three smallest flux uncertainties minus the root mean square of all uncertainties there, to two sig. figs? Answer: -0.30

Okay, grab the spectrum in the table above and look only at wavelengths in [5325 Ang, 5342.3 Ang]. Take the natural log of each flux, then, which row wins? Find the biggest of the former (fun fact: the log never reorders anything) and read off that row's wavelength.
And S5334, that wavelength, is 5333.65 Ang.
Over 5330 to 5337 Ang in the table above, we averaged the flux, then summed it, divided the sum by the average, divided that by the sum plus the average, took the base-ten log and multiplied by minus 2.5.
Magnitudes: 3.20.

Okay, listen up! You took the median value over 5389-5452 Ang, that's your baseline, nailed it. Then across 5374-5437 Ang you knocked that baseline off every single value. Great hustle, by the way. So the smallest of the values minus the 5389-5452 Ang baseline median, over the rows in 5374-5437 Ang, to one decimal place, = -1.5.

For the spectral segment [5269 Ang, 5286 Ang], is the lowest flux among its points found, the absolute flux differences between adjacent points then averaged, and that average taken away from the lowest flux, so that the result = 9.6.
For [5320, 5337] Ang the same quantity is 11.4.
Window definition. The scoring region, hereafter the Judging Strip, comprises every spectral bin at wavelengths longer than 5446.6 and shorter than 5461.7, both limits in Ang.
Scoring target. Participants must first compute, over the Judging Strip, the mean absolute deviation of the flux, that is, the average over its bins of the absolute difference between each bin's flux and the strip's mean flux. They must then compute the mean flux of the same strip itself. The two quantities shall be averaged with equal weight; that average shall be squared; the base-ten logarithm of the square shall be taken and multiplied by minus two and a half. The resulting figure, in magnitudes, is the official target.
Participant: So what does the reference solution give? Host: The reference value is -4.28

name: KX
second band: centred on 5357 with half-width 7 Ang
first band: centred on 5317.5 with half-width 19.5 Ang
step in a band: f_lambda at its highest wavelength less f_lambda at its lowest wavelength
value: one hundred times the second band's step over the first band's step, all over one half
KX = -343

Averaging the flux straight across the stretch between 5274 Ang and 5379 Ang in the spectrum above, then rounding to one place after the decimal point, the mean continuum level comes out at 13.9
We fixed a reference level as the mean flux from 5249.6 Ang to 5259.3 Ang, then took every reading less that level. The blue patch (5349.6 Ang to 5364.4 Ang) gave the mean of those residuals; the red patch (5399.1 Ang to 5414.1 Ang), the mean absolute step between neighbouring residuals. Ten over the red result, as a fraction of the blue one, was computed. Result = 8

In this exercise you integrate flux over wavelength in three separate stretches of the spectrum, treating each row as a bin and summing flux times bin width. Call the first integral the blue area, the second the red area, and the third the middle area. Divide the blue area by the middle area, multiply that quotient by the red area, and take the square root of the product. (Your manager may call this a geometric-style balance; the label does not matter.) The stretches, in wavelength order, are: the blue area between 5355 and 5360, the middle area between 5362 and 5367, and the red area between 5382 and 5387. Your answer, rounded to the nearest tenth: 9.1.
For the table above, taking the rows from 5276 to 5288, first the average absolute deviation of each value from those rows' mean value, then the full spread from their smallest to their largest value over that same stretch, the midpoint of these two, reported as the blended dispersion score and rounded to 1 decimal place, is 2.5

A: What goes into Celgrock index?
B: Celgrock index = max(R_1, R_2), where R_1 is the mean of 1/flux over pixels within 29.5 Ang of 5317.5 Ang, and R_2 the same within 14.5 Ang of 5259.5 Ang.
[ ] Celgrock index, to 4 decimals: 0.0797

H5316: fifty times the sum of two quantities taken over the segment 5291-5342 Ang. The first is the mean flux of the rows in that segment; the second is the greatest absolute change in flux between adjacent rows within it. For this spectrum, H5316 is 775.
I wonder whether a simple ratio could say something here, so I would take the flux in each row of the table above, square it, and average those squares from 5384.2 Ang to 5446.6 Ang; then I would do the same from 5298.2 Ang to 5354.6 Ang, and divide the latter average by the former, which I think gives 0.96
